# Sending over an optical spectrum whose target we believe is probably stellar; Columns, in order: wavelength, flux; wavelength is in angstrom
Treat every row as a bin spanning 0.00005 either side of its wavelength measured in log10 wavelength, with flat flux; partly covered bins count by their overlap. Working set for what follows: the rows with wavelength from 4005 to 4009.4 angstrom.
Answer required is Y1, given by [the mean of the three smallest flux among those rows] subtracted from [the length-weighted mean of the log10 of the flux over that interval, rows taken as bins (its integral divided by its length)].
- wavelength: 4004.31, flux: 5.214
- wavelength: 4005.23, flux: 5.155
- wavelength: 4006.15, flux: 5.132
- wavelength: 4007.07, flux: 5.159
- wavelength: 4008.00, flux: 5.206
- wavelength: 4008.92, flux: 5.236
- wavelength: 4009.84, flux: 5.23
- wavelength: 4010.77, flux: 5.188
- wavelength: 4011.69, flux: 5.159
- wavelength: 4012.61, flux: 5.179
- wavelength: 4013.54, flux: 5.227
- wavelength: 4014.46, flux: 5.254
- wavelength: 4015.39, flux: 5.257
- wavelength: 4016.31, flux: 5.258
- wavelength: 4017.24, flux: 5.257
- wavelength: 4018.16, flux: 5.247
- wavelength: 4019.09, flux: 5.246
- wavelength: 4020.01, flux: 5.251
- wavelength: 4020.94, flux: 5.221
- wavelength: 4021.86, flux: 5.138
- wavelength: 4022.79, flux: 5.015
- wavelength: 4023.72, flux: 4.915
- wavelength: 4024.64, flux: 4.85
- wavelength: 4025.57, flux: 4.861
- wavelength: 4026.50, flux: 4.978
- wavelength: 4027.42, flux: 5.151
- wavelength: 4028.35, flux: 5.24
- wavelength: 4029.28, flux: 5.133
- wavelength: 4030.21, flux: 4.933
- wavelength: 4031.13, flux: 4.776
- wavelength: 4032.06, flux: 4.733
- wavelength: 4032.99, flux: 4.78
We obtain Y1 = -4.43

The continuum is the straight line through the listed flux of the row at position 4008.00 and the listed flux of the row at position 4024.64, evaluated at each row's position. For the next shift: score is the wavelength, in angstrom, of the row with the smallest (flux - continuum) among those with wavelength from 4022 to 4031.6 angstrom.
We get 4024.64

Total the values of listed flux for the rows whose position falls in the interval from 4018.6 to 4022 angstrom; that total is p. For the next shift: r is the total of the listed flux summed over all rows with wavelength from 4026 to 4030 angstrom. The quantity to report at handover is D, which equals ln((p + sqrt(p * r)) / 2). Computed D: 3.03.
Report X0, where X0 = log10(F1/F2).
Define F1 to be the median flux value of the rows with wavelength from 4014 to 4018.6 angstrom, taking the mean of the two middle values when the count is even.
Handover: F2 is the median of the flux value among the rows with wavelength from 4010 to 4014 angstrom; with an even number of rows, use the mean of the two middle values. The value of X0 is 0.01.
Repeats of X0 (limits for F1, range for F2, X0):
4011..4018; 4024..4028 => 0.03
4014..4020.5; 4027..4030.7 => 0.01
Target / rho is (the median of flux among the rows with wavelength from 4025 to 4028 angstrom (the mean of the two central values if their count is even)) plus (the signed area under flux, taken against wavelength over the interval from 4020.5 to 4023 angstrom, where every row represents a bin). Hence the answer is 17.83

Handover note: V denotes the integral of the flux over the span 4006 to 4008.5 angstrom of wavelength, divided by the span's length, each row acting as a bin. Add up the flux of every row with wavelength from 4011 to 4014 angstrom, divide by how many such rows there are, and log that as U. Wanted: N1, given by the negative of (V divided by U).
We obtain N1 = -1.00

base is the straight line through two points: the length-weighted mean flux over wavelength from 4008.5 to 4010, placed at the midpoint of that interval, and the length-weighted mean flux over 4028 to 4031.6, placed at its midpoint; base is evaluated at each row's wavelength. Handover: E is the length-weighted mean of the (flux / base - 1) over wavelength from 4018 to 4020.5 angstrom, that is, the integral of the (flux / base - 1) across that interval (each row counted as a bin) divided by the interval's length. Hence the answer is 0.022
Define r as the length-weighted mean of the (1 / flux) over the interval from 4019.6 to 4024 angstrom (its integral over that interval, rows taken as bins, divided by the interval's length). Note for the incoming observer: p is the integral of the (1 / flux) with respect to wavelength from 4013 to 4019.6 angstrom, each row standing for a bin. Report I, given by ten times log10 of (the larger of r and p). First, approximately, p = 1.3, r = 0.195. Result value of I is 1.0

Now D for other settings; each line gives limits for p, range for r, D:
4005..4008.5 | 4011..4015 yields 3.03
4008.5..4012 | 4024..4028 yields 3.02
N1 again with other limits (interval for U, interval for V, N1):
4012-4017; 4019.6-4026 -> -0.96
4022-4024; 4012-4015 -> -1.05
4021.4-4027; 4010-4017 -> -1.05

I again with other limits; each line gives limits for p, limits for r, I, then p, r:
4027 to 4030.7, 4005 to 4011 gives -1.4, 0.7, 0.193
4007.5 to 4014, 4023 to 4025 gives 1.0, 1.2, 0.204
